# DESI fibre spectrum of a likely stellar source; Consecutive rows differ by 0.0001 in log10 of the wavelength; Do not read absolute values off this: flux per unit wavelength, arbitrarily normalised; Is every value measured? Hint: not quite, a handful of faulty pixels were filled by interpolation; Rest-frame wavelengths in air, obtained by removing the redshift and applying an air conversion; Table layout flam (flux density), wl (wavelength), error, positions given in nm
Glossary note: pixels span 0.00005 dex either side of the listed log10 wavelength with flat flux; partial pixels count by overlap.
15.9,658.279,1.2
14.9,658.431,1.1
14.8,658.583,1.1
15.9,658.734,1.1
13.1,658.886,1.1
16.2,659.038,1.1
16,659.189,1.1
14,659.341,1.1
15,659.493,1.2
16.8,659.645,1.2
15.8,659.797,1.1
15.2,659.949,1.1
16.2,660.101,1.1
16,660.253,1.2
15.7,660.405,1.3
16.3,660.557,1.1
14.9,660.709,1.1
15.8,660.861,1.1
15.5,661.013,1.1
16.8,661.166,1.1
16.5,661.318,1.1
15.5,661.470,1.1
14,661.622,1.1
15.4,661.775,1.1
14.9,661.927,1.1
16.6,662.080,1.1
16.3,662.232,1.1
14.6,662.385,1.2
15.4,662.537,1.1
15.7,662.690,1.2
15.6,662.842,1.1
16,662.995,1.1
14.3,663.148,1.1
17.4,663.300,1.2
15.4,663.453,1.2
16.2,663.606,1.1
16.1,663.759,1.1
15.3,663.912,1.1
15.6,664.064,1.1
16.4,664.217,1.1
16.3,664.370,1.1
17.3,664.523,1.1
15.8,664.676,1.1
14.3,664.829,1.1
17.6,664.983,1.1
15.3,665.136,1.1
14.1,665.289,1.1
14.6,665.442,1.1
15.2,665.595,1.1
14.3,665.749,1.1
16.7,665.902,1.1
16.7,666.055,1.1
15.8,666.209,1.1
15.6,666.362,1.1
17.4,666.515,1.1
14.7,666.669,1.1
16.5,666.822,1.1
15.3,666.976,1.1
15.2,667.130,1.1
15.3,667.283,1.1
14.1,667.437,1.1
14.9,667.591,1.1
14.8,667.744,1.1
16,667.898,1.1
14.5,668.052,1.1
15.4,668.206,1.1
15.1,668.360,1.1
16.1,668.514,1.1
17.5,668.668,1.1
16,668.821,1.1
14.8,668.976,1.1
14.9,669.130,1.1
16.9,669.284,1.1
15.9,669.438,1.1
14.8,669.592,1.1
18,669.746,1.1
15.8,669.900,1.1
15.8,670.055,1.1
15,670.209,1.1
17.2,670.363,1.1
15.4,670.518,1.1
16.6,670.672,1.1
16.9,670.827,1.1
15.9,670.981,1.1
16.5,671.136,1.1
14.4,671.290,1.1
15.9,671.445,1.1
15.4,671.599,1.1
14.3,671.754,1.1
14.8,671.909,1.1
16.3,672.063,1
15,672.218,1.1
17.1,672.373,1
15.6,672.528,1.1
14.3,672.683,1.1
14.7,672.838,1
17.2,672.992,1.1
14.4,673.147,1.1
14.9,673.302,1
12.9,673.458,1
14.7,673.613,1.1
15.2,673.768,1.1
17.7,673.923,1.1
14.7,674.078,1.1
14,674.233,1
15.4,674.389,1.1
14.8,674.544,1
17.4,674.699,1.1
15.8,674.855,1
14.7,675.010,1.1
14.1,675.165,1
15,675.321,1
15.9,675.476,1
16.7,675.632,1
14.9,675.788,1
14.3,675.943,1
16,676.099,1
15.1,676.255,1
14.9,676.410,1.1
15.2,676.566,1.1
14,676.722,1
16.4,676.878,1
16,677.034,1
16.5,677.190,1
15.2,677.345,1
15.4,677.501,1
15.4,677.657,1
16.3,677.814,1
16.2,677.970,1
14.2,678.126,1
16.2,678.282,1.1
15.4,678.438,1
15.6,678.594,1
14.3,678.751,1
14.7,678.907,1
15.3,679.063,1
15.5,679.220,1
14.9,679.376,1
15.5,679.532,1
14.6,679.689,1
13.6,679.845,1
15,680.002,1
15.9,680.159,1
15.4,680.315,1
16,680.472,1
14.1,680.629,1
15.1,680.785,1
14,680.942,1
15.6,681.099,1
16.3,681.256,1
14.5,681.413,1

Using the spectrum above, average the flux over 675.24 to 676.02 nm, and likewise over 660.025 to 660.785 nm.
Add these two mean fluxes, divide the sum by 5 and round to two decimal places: 6.24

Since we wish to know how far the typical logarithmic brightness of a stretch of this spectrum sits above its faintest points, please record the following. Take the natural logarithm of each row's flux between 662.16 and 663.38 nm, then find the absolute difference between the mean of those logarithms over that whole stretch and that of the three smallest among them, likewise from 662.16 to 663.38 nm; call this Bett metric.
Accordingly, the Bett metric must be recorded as 0.058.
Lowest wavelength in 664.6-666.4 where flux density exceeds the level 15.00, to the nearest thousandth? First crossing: 664.676 nm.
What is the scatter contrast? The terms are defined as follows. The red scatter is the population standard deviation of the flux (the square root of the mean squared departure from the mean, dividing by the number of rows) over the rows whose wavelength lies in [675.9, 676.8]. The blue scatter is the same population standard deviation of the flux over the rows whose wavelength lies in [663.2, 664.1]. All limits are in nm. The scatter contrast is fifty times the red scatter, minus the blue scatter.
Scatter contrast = 32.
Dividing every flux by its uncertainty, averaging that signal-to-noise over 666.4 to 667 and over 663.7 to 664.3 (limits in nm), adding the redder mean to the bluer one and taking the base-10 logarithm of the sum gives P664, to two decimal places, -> 1.46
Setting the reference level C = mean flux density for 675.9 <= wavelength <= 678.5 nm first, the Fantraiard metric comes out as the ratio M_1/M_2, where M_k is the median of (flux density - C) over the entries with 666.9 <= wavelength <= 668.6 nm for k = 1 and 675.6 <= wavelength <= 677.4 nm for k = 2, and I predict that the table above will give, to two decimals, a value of 1.00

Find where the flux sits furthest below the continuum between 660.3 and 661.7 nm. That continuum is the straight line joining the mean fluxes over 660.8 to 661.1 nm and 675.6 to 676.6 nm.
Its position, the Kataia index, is 661.622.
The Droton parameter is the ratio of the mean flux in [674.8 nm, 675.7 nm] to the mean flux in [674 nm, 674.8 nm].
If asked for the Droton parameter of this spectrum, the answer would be 1.01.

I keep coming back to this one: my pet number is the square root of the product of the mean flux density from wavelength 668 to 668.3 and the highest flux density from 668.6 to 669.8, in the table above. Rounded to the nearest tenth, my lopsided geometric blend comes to 16.4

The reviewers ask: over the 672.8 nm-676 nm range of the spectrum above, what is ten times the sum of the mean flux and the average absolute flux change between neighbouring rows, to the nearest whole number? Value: 167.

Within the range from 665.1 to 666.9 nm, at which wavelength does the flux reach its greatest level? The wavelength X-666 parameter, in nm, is 666.515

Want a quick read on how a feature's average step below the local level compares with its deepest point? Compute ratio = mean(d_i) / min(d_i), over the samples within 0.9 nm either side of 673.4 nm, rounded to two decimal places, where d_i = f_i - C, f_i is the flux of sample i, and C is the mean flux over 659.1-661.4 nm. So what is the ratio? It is 0.26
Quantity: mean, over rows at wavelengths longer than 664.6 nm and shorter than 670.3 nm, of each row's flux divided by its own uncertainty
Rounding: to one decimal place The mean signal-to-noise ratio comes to 14.2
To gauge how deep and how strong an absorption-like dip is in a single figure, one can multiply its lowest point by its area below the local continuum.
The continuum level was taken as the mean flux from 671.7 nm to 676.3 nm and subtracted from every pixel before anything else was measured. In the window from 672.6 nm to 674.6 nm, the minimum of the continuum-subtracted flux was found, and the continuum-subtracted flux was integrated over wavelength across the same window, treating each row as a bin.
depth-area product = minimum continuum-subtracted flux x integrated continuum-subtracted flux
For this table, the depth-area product 1.3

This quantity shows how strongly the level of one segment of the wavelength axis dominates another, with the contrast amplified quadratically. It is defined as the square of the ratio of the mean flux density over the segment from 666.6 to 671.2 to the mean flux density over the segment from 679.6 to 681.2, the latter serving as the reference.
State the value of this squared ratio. 1.11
